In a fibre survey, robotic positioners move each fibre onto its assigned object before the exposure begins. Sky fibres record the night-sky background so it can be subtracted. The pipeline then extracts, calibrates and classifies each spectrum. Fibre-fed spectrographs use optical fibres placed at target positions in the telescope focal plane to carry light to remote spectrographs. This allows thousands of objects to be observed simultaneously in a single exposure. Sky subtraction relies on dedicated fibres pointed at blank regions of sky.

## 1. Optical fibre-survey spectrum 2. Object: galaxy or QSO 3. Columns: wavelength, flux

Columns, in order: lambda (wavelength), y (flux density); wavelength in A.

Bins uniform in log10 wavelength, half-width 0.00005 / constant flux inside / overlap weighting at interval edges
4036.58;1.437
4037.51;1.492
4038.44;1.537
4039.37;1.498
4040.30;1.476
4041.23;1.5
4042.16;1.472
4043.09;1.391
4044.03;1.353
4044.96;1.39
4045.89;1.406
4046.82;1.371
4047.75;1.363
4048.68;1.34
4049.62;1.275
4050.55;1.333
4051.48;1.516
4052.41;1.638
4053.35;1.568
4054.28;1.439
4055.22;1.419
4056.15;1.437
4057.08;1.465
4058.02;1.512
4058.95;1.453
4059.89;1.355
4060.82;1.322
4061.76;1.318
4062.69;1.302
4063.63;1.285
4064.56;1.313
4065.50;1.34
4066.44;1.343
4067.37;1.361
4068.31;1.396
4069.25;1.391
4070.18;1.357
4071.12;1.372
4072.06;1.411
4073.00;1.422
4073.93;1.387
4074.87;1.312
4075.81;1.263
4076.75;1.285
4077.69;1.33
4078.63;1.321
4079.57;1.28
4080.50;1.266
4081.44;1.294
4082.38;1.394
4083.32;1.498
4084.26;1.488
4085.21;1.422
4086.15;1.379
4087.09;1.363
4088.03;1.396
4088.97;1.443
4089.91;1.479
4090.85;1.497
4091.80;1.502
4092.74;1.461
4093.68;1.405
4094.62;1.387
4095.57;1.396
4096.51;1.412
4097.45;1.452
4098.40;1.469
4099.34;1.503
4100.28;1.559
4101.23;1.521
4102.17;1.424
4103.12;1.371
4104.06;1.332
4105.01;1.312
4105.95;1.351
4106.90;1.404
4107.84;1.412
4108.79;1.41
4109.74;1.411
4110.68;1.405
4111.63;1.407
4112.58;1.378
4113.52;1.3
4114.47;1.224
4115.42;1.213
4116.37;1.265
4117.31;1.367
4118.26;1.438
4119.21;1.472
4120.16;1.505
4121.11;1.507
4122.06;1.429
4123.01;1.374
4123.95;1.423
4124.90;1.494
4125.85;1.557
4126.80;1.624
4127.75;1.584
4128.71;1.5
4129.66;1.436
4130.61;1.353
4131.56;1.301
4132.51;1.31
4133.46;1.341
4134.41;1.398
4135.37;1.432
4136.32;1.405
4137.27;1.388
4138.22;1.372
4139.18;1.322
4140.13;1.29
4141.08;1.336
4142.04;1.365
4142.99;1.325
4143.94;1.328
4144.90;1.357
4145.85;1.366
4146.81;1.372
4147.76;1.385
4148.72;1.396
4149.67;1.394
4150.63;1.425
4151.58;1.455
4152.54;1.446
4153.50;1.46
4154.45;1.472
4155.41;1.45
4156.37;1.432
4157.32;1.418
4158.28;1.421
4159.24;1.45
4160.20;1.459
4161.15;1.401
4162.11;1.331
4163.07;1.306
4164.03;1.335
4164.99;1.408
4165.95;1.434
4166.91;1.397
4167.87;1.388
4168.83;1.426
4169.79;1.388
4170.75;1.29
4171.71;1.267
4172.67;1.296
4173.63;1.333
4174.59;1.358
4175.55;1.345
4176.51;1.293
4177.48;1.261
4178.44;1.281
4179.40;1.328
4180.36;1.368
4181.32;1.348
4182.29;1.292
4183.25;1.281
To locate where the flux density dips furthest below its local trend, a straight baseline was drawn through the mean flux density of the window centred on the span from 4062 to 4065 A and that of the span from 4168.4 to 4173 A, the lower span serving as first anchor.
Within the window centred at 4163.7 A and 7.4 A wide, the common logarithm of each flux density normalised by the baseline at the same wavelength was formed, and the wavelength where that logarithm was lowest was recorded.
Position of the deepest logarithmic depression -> 4163.07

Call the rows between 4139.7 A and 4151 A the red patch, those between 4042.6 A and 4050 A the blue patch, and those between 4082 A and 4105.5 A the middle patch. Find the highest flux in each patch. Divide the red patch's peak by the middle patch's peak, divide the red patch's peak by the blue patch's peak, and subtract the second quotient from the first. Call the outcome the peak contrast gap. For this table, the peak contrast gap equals -0.10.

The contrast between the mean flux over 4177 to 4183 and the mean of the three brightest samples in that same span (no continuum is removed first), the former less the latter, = -0.035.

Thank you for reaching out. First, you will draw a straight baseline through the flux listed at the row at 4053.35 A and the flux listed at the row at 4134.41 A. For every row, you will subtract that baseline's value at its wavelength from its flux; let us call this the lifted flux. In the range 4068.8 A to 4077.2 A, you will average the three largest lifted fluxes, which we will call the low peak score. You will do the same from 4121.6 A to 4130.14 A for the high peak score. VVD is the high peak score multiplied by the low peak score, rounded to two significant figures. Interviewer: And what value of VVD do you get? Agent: -0.021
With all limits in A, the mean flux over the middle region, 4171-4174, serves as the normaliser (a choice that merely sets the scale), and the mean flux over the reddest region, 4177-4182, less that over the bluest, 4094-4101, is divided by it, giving -0.11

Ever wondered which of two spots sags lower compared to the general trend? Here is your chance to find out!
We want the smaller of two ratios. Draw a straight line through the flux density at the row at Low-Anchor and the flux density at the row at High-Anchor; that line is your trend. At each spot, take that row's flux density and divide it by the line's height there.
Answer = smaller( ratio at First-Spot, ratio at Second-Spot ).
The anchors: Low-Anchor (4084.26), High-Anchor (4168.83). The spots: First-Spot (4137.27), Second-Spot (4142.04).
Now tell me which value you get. 0.94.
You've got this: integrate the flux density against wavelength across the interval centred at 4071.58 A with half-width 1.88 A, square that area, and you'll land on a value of 27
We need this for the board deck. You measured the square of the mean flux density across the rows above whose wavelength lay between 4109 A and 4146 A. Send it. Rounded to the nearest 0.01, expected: 1.94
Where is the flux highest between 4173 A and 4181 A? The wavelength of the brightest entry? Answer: 4180.36 A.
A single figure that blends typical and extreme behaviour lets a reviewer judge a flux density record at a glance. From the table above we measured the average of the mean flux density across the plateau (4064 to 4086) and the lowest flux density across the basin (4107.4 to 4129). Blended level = 1.29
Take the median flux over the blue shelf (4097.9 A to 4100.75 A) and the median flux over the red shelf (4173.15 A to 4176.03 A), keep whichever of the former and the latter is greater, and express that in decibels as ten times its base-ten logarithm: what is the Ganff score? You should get 1.8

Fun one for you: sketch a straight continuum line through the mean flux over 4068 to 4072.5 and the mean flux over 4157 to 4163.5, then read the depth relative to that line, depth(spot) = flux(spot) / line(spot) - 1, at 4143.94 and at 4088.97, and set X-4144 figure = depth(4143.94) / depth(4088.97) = -1.2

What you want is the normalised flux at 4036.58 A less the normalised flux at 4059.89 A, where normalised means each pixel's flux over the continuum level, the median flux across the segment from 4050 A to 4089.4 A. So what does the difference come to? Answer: 0.060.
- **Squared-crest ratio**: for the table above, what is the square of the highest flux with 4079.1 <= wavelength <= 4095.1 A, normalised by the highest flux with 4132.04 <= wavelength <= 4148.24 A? 1.58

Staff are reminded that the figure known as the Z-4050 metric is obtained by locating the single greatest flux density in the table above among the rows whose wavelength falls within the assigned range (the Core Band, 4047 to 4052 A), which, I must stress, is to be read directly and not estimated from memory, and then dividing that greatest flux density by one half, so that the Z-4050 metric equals 3.03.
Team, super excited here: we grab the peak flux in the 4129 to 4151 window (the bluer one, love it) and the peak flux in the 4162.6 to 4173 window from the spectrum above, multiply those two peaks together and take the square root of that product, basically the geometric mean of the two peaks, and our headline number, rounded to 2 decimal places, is 1.43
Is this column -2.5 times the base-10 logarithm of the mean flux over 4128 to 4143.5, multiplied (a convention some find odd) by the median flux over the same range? -0.46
